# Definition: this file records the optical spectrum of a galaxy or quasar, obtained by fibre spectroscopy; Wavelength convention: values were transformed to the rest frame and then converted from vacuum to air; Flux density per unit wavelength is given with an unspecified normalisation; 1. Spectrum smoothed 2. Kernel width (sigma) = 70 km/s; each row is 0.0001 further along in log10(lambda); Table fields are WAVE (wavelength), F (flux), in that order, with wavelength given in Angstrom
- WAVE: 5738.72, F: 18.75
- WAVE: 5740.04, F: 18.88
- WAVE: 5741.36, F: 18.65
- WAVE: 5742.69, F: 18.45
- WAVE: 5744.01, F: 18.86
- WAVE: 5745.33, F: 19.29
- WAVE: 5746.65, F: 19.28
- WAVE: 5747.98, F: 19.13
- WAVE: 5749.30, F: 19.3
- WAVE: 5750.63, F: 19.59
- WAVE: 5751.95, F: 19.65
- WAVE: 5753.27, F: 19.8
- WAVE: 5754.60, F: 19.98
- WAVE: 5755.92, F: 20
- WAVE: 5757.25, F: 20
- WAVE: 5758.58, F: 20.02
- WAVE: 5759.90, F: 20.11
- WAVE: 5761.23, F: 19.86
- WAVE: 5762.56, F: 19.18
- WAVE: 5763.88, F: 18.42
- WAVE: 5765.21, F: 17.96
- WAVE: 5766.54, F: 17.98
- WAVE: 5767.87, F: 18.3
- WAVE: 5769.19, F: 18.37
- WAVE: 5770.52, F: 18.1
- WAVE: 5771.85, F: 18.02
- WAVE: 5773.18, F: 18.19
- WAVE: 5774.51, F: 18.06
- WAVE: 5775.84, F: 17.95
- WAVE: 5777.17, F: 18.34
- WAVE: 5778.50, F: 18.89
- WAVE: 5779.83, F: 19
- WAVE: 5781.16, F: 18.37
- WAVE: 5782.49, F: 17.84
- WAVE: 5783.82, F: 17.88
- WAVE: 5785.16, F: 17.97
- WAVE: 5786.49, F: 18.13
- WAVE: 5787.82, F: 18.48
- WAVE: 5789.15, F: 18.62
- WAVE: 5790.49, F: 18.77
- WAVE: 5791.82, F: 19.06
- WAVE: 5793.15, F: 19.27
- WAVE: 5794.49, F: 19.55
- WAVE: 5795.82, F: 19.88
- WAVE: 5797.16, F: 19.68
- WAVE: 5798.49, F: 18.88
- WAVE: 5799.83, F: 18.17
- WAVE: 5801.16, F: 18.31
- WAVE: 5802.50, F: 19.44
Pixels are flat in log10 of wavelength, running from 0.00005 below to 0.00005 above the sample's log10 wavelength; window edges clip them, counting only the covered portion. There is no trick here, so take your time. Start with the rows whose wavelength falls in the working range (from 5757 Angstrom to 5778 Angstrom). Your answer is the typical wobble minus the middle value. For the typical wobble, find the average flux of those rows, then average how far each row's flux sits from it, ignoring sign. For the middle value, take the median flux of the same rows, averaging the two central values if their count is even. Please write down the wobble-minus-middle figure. -17.6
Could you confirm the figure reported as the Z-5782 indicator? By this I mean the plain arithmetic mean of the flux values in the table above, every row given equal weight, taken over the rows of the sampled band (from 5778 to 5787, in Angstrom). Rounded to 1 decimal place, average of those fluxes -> 18.3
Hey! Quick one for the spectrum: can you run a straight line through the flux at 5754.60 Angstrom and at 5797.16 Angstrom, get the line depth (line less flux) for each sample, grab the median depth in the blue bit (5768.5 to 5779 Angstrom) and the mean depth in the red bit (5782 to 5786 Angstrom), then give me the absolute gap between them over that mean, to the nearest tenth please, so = 0.1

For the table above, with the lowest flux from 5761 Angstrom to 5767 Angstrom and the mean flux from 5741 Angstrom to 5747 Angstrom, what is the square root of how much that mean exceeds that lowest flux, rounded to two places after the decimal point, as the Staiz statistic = 0.97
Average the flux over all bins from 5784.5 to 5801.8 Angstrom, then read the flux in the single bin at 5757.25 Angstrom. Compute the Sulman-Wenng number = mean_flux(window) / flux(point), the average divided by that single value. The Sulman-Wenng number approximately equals 0.94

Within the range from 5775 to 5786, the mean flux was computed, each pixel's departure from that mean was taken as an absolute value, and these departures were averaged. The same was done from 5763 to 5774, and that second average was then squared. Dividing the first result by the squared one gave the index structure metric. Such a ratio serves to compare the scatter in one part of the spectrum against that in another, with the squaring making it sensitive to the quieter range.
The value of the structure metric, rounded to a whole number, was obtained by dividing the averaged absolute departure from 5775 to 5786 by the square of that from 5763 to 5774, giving 16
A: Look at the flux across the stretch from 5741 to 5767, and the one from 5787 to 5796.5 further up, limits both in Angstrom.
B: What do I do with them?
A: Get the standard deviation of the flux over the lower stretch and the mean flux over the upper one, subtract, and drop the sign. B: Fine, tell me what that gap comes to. 18.4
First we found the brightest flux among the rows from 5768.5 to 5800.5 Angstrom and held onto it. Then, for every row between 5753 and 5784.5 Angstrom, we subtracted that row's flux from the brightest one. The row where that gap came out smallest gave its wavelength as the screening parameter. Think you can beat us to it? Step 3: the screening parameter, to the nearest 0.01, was 5759.90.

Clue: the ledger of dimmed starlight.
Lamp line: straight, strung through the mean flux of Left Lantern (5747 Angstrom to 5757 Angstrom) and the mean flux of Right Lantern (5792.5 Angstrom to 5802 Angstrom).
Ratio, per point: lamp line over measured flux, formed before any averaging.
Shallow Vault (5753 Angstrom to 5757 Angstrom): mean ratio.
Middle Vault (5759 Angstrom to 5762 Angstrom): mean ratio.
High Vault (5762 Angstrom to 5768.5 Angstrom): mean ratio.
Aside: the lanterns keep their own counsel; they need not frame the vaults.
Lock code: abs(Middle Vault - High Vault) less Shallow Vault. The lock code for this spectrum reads -0.90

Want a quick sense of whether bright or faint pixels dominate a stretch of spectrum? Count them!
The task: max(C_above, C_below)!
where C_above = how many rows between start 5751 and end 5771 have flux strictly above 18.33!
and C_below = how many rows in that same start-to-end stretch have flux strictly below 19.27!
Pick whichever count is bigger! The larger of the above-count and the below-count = 11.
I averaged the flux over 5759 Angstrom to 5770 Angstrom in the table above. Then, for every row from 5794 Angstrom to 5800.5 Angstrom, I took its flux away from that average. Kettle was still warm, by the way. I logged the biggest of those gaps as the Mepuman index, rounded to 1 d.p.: 0.6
